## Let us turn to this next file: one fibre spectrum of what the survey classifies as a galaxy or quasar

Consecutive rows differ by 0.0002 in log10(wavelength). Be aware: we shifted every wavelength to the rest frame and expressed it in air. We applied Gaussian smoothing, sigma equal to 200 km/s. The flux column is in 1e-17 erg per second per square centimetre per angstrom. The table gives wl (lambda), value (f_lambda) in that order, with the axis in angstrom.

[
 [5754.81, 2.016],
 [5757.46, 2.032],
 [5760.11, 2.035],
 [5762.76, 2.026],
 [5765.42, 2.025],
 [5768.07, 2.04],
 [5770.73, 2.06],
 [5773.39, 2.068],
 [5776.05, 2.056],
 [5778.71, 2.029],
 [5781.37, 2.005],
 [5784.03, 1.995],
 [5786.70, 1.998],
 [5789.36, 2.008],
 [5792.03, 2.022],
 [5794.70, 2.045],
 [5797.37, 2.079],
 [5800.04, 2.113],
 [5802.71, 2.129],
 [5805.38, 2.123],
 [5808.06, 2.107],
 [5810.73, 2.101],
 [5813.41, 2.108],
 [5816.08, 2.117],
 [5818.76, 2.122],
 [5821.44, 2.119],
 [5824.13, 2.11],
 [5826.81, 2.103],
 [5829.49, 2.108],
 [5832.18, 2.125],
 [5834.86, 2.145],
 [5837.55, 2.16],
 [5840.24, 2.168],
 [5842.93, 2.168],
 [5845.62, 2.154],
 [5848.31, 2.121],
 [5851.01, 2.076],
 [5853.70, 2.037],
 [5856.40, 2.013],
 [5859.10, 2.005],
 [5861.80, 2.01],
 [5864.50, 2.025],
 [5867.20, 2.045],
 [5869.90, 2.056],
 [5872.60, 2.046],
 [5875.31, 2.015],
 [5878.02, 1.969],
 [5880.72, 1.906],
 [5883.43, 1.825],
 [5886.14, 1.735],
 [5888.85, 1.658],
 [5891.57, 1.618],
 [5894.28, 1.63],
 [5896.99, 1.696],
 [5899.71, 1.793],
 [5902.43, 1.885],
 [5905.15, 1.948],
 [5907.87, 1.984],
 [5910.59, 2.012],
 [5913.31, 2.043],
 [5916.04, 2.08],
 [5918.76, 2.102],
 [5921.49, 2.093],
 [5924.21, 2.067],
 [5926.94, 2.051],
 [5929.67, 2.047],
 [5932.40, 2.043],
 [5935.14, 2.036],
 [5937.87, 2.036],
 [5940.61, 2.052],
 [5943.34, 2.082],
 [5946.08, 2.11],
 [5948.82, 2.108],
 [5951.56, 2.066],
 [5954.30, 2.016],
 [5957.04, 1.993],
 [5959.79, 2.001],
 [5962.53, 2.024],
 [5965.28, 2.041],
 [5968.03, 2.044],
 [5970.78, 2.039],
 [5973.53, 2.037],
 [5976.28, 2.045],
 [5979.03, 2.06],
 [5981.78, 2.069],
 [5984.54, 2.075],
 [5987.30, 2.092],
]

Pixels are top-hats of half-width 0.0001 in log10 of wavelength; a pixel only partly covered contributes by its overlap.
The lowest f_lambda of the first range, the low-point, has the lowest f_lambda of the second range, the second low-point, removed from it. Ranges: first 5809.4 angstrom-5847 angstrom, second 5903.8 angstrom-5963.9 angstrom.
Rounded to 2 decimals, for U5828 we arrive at 0.15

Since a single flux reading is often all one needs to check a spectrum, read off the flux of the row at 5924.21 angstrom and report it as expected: 2.067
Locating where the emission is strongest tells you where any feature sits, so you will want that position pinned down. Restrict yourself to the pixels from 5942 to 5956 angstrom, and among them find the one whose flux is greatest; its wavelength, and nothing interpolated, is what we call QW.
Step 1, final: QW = 5946.08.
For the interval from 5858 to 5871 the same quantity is 5869.90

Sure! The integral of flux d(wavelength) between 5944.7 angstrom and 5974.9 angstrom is 61.7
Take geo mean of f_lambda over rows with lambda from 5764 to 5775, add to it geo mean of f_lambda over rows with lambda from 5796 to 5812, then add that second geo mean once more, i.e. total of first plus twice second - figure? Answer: 6.27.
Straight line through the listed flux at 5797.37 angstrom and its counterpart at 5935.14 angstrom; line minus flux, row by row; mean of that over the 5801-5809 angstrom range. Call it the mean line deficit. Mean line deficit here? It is -0.043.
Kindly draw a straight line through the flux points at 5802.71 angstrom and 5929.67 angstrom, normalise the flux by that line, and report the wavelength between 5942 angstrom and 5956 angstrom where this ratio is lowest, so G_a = 5954.30 angstrom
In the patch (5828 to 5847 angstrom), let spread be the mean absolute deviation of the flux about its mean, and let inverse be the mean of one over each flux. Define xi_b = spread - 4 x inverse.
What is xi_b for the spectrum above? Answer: -1.85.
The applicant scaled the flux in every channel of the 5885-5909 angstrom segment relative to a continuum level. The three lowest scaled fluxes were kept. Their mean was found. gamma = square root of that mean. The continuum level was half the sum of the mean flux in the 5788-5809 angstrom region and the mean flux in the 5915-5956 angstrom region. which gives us 0.89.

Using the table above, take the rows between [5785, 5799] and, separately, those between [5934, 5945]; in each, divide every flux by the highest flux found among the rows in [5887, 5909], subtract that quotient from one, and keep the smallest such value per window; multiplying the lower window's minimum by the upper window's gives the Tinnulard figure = 0.0024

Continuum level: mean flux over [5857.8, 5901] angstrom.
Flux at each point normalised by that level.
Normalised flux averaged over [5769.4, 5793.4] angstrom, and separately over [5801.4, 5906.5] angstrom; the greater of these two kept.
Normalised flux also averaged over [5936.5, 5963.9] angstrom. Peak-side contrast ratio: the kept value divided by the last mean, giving 0.99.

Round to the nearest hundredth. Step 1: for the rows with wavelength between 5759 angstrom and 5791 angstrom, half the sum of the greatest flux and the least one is 2.03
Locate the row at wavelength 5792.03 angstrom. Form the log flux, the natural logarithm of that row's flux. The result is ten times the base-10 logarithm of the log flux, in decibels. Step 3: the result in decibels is -1.52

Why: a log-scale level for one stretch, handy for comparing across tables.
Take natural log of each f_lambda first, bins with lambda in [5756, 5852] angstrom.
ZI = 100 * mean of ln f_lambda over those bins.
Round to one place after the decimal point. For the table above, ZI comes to 73.4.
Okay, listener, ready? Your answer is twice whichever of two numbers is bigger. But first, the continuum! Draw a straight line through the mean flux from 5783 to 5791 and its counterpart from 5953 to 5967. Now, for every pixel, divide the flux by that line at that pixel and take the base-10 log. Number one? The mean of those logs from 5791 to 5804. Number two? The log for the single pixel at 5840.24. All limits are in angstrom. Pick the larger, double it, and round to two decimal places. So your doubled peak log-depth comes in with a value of 0.07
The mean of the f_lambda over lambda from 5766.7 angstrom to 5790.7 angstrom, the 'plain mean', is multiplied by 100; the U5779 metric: 203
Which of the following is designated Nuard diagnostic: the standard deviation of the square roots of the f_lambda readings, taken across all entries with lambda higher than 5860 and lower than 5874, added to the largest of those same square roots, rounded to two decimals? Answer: 1.44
